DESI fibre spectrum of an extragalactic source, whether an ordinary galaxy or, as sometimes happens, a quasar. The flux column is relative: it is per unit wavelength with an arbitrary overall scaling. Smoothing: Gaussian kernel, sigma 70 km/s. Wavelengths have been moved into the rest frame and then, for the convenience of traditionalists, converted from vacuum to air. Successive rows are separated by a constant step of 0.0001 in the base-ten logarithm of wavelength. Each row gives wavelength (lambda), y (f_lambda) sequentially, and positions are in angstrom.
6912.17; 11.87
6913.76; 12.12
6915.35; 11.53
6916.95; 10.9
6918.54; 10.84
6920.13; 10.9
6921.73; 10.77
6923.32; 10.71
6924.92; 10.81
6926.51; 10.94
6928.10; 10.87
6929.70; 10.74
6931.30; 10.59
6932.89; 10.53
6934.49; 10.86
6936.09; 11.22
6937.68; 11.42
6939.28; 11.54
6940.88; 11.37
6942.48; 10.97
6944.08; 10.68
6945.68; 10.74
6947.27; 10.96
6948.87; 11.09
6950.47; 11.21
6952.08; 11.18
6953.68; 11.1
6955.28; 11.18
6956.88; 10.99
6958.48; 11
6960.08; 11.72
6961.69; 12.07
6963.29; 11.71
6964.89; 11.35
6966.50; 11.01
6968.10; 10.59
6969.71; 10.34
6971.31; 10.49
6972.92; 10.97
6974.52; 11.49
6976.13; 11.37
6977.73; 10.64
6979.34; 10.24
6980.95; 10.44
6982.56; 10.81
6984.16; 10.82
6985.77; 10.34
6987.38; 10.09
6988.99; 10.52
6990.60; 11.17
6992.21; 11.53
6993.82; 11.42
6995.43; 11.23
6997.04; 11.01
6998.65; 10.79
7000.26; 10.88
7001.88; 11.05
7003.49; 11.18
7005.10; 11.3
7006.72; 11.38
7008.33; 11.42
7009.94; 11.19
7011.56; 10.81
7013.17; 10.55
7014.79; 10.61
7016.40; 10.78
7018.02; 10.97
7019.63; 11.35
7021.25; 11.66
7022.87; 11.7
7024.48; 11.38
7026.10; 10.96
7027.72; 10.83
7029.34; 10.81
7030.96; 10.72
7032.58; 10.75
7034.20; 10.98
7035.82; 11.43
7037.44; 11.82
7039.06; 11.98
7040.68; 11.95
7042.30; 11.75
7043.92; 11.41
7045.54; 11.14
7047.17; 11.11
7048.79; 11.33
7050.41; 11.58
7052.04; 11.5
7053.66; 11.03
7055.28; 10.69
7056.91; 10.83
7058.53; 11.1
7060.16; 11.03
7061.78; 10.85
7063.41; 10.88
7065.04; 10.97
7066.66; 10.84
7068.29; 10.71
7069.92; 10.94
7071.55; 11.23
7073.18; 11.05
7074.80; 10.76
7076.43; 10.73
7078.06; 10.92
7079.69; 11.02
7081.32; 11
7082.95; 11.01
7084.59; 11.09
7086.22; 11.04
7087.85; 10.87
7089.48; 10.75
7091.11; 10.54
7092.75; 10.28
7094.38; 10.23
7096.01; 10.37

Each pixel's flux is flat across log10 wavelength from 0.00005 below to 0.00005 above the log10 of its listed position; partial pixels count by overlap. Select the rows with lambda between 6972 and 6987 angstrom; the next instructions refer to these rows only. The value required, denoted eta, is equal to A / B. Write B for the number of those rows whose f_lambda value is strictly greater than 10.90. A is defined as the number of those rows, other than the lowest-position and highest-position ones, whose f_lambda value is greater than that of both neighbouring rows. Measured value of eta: 0.67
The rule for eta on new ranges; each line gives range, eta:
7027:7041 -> 0.20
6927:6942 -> 0.25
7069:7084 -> 0.29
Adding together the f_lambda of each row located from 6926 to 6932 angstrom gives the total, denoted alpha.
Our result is 43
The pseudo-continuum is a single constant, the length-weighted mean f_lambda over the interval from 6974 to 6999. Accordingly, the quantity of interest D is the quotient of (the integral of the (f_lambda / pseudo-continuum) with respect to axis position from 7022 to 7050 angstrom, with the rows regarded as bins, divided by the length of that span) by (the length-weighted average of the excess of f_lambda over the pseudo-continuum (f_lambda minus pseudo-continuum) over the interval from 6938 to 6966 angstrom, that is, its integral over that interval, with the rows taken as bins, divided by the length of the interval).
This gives 2.9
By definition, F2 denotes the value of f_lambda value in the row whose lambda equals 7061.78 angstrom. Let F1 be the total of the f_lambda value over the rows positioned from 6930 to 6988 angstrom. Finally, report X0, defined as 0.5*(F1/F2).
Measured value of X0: 18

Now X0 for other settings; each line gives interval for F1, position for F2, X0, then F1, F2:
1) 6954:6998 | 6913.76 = 12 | 297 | 12.12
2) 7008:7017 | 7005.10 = 3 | 65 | 11.3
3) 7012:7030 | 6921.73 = 6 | 122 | 10.77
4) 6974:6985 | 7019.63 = 3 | 76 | 11.35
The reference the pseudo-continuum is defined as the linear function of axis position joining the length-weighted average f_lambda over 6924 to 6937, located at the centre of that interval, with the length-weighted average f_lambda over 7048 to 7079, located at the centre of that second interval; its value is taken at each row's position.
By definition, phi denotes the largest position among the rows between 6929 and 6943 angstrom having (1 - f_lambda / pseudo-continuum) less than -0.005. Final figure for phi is 6942.48 angstrom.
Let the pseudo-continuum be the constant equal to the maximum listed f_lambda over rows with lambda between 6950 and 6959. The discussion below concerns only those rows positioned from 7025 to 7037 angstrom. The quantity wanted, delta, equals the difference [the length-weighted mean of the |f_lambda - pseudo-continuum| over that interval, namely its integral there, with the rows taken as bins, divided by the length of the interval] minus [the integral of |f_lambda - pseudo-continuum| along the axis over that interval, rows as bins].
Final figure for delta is -3.9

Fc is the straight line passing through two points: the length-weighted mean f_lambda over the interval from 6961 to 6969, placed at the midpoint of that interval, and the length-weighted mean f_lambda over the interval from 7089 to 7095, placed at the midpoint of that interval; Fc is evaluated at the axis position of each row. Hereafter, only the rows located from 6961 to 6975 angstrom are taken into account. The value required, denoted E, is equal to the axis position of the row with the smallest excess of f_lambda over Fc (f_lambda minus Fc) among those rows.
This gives 6969.71 angstrom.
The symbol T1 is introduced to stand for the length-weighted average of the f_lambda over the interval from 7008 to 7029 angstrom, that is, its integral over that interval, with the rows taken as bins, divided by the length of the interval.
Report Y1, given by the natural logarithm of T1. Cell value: 2.41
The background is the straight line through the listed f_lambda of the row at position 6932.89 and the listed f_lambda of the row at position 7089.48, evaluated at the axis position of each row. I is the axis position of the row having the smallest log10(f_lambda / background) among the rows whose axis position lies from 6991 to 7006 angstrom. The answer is 6998.65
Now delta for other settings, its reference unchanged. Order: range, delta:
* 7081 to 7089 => -1.5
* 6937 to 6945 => -2.1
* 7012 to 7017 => -2.2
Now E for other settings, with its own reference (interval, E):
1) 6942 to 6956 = 6944.08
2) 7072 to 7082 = 7076.43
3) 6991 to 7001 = 6998.65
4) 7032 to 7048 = 7032.58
